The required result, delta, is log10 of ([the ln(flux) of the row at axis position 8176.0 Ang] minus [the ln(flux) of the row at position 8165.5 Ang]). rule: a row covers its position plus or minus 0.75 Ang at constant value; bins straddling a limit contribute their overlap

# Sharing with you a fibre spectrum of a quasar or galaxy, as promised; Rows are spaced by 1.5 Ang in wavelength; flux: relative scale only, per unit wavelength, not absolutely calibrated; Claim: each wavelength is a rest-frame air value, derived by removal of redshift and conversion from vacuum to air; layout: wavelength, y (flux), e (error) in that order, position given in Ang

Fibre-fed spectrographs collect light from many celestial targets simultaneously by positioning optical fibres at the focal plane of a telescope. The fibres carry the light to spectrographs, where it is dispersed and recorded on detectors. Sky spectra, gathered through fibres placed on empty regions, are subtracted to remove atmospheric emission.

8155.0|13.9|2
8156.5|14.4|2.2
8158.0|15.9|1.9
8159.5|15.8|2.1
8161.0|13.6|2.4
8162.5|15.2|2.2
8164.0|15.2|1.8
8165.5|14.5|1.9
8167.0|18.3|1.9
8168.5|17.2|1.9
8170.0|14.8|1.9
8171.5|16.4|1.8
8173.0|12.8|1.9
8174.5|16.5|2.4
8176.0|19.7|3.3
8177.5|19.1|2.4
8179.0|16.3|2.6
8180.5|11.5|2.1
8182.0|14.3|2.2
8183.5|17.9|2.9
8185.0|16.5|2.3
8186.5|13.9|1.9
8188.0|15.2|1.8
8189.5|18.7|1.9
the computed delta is -0.51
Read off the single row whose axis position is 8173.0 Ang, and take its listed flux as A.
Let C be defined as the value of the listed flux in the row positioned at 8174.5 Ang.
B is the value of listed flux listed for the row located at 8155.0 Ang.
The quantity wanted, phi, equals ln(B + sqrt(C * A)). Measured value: 3.35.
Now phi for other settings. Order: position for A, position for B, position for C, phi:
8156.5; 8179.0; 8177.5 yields 3.49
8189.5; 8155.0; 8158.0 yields 3.44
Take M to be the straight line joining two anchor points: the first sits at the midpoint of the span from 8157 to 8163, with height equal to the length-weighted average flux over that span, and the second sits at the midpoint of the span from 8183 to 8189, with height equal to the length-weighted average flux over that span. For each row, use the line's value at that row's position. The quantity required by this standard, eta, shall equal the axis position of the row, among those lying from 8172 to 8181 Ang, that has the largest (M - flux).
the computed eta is 8180.5 Ang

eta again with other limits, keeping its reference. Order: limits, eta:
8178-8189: 8180.5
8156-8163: 8161.0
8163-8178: 8173.0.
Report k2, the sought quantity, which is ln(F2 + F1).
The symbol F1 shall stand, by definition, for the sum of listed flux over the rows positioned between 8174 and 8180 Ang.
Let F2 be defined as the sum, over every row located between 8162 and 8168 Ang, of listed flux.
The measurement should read 4.904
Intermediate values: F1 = 72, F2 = 63.2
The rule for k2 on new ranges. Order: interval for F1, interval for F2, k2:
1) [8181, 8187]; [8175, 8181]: 4.861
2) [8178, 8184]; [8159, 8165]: 4.786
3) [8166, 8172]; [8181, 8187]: 4.862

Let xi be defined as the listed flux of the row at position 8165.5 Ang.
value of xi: 14.5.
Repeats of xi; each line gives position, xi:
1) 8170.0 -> 14.8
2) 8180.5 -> 11.5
